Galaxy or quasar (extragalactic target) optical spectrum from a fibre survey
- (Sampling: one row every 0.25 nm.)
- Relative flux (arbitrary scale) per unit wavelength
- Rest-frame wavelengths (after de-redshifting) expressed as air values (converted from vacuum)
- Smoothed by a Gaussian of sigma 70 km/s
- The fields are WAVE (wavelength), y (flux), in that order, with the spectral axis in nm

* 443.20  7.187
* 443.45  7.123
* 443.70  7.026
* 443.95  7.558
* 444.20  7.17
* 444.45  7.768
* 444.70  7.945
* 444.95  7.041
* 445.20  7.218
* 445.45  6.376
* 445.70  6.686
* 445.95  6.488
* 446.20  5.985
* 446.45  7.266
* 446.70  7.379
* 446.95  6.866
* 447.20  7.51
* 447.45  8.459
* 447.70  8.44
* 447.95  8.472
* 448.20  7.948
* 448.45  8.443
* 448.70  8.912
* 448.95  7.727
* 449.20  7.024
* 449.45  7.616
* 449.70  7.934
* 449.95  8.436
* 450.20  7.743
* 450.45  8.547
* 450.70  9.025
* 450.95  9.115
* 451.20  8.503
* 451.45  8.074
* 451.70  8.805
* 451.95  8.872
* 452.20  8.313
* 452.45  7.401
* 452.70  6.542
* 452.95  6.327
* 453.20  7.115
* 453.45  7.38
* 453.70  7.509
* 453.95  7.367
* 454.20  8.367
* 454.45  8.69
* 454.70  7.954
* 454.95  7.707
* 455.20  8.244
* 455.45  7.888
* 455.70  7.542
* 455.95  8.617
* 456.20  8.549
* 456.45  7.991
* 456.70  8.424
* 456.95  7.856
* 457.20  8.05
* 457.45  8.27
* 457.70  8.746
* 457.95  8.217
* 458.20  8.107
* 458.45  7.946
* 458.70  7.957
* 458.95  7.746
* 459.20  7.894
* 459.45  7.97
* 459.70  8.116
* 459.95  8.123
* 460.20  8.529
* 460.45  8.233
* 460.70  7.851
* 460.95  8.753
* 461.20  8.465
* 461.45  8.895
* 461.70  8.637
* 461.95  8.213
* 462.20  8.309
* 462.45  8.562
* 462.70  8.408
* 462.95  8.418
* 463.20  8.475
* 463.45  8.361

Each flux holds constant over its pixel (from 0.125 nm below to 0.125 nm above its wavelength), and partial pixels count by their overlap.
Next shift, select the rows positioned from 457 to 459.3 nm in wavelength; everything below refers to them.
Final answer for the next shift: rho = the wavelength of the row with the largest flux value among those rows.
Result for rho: 457.70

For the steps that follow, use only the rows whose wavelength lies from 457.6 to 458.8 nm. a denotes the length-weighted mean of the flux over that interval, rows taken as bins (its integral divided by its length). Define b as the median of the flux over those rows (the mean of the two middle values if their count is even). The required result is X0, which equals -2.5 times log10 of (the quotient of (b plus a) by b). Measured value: -0.758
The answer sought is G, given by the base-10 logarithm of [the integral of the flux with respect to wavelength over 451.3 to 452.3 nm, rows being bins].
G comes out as 0.93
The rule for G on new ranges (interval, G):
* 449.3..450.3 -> 0.90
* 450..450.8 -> 0.83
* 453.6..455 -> 1.05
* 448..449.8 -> 1.16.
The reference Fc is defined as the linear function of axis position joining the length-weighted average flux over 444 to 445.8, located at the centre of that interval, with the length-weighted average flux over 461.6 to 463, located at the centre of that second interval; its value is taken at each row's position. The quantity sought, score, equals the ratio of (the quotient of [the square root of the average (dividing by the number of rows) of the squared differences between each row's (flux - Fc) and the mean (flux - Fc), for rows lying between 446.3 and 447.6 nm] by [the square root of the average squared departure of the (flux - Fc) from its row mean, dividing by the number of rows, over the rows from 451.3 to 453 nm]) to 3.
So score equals 0.2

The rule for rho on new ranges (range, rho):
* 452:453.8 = 452.20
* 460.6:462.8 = 461.45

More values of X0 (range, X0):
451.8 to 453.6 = -0.757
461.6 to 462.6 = -0.752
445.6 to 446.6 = -0.756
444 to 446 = -0.754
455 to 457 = -0.754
